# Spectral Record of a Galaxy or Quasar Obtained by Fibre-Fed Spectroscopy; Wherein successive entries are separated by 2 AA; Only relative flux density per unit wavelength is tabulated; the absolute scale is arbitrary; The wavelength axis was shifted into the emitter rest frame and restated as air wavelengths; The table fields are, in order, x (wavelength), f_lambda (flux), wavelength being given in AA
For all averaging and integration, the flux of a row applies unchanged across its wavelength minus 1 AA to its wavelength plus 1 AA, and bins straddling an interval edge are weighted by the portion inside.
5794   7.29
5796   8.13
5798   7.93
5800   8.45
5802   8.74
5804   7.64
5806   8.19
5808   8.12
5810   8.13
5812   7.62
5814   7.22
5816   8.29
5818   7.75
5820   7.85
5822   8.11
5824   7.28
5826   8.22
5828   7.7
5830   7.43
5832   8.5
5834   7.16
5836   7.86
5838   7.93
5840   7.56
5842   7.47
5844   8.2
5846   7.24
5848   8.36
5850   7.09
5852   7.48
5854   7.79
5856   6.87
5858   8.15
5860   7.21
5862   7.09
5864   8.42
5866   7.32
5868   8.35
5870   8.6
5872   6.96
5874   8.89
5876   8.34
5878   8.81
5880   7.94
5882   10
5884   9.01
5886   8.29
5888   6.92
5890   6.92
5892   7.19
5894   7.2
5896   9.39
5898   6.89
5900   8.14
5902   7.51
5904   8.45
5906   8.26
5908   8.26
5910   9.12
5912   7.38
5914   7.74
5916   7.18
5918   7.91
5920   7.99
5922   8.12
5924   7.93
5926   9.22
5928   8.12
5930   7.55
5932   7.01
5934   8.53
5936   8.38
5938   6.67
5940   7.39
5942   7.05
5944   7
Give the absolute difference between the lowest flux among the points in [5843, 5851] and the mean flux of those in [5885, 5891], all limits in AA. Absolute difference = 0.3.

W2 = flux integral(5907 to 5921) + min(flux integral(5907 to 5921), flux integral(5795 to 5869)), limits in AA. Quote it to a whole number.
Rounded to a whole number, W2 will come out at 222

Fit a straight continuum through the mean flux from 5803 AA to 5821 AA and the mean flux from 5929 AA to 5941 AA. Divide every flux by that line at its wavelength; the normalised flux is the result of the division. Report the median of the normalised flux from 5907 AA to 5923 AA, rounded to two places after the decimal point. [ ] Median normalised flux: 1.04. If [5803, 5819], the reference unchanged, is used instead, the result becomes 1.01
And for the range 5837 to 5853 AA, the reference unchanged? 0.97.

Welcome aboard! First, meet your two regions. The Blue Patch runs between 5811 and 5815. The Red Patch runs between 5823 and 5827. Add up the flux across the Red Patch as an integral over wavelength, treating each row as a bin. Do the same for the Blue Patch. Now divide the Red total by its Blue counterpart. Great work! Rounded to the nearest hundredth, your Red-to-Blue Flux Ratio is 1.04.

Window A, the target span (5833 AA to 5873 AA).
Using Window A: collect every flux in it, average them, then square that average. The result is 59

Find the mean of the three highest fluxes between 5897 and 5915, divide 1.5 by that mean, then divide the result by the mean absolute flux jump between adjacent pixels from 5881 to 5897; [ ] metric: 0.220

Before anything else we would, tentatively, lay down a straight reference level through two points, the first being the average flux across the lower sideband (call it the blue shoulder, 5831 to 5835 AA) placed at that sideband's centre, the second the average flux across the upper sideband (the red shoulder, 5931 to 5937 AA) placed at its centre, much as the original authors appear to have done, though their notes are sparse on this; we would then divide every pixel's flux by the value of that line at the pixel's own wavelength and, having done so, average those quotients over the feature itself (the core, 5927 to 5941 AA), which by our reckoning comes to 0.96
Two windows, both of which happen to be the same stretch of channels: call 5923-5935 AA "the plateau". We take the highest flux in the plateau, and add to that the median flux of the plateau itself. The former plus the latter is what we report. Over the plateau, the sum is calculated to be 17.2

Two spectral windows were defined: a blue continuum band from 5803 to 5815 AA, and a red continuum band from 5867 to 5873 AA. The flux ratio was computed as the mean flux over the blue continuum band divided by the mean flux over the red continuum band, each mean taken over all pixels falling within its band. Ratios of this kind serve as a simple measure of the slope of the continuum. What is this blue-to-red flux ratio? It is 0.981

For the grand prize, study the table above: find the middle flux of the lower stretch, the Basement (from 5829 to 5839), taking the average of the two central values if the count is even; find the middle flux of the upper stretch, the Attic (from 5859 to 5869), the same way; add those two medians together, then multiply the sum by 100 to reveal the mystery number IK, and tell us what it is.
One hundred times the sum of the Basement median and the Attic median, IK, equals 1518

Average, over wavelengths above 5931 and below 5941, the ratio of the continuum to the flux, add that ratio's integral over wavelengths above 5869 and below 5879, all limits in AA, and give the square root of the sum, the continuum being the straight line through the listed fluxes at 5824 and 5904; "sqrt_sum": 3.300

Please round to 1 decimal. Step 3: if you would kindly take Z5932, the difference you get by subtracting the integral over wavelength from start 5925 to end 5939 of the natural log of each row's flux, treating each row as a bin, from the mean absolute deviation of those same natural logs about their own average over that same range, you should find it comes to -28.8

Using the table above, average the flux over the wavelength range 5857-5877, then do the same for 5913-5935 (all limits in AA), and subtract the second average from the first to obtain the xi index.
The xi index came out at 0.0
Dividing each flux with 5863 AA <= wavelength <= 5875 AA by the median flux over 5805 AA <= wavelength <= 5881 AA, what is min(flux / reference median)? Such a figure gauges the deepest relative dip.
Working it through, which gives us 0.886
